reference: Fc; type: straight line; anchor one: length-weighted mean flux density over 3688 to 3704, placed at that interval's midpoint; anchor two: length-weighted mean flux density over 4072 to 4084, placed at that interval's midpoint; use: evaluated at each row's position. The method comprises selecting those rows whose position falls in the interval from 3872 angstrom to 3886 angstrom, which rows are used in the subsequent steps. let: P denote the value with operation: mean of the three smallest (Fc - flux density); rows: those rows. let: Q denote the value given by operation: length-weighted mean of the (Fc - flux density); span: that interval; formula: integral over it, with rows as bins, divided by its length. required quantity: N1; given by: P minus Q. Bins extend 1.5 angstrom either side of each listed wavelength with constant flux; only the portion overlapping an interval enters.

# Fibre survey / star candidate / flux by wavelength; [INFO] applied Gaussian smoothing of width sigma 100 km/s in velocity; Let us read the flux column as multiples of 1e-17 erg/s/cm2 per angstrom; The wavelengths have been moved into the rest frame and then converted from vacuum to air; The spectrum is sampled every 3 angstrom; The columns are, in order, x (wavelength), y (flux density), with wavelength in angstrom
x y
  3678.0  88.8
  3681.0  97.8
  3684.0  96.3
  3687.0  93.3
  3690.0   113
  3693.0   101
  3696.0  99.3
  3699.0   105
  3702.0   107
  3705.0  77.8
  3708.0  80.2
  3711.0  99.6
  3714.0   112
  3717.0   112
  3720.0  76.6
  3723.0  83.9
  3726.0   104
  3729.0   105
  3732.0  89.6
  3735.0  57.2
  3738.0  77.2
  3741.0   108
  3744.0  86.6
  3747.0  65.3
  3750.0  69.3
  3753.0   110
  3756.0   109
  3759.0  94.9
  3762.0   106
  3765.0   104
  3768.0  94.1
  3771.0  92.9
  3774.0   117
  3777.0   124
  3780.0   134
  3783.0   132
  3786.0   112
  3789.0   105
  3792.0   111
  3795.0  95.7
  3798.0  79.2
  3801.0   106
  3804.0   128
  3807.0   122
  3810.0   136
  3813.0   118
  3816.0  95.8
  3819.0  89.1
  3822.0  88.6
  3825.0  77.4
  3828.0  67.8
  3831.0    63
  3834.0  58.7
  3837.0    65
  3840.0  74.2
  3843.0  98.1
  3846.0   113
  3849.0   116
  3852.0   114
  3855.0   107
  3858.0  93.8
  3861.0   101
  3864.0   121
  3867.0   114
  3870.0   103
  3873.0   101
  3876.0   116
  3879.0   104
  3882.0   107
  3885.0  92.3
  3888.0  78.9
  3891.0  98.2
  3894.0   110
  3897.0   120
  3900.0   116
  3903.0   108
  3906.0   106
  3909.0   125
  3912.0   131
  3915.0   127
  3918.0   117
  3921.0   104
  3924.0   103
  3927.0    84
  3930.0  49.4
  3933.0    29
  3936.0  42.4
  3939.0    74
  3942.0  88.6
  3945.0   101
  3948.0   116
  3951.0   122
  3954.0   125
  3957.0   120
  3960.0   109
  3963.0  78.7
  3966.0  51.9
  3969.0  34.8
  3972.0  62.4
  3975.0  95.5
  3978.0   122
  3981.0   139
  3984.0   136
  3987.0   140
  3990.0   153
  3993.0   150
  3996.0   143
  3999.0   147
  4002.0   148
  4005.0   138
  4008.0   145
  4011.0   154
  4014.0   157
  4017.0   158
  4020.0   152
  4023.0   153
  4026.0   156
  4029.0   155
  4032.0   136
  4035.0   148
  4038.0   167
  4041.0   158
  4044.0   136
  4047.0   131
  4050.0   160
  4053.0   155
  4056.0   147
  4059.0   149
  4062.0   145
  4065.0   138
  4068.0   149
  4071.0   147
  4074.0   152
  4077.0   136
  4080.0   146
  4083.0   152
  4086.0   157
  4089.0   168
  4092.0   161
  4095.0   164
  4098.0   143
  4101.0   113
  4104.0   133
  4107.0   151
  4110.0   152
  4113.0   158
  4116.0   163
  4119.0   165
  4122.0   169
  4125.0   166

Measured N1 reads -4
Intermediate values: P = 15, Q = 20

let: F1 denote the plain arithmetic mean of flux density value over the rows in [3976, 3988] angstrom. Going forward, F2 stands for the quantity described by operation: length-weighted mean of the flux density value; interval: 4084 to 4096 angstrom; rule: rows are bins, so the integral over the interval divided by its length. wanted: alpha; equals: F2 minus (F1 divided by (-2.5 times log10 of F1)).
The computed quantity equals 187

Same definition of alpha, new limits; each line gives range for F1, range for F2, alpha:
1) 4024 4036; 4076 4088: 176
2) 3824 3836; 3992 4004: 161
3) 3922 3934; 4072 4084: 161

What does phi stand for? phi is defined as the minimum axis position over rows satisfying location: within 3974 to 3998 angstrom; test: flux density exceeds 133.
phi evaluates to 3981.0 angstrom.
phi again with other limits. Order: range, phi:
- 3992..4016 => 3993.0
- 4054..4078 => 4056.0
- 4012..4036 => 4014.0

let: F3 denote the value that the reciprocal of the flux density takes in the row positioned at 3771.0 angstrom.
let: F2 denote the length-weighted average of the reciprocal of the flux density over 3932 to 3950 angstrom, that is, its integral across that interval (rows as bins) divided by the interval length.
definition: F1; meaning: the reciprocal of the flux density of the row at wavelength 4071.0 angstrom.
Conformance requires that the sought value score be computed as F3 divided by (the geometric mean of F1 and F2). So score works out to 1.03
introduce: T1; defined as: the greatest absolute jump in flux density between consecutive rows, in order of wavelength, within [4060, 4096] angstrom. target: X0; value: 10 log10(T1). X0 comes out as 12.0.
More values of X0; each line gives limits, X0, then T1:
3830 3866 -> 13.8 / 24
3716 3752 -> 15.5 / 35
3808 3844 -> 13.8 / 24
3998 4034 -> 12.8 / 19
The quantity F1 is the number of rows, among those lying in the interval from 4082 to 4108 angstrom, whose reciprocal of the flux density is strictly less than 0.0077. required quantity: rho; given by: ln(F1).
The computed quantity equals 2.08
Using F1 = 8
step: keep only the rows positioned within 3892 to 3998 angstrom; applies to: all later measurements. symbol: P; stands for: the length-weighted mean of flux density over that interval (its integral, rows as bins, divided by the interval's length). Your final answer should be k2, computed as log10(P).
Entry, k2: 2.02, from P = 104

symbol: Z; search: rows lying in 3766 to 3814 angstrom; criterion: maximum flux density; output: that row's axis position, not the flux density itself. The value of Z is 3810.0 angstrom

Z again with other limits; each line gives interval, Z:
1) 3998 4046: 4038.0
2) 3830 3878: 3864.0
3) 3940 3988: 3987.0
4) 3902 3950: 3912.0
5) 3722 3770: 3753.0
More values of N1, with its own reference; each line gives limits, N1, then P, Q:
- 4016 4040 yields -7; -20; -12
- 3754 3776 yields -8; 1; 8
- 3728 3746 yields -15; 7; 22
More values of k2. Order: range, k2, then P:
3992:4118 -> 2.17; 149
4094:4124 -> 2.18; 151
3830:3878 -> 1.99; 98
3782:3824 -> 2.03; 108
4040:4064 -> 2.17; 147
